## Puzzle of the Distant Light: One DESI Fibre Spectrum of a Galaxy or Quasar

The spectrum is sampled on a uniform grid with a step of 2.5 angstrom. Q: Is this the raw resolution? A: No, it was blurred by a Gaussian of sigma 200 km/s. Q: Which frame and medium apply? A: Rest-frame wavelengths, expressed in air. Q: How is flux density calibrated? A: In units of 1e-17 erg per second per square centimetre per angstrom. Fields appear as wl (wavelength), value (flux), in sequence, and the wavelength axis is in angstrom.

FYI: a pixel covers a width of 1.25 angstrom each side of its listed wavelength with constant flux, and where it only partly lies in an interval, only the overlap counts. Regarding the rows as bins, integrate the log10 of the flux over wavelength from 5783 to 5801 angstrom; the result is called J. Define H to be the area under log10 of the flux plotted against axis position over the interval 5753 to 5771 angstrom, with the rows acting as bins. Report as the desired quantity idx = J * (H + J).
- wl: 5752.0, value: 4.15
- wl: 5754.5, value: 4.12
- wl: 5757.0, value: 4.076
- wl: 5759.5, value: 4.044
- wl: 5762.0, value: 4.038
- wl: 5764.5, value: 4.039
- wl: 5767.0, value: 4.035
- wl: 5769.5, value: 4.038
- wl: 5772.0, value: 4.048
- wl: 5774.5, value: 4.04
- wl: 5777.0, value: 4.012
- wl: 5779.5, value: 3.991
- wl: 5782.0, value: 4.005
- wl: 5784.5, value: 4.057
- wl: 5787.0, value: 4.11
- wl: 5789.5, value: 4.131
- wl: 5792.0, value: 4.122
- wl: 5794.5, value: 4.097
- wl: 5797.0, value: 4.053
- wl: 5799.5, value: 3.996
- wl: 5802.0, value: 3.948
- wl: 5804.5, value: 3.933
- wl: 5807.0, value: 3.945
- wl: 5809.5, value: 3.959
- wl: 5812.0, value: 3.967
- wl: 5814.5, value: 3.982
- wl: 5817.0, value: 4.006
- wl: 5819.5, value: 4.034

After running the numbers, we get 241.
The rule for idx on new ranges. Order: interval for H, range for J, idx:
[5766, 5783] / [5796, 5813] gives 208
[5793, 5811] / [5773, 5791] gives 238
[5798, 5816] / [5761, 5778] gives 217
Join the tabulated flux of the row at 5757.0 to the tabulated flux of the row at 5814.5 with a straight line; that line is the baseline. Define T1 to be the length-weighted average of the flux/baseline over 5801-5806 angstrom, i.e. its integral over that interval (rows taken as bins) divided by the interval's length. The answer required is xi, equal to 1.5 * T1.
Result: 1.48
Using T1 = 0.99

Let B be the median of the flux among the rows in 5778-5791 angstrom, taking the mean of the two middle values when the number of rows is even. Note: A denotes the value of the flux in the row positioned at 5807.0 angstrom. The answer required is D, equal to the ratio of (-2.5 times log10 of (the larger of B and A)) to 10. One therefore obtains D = -0.152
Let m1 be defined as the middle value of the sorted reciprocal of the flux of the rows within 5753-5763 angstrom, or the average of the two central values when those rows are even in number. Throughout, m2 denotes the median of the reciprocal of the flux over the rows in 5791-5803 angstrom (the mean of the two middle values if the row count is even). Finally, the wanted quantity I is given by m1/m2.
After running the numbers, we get 0.998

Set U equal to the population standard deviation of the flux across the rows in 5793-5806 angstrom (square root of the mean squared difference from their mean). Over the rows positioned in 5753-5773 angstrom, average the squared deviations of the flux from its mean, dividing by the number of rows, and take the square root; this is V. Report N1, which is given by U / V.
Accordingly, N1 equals 2.25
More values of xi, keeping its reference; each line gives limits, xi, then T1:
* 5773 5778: 1.49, 1.00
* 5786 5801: 1.52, 1.02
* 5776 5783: 1.49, 0.99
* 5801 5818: 1.49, 0.99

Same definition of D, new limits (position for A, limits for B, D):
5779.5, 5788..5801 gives -0.153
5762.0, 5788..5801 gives -0.153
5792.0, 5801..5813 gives -0.154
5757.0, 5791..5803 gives -0.153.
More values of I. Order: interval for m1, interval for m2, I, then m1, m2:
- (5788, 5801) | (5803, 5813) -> 0.965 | 0.244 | 0.2530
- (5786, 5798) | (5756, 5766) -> 0.983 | 0.243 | 0.2474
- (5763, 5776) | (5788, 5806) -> 1.003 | 0.248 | 0.2467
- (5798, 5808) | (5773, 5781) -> 1.017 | 0.253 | 0.2493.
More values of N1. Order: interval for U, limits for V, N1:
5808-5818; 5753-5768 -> 0.58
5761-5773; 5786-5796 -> 0.34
